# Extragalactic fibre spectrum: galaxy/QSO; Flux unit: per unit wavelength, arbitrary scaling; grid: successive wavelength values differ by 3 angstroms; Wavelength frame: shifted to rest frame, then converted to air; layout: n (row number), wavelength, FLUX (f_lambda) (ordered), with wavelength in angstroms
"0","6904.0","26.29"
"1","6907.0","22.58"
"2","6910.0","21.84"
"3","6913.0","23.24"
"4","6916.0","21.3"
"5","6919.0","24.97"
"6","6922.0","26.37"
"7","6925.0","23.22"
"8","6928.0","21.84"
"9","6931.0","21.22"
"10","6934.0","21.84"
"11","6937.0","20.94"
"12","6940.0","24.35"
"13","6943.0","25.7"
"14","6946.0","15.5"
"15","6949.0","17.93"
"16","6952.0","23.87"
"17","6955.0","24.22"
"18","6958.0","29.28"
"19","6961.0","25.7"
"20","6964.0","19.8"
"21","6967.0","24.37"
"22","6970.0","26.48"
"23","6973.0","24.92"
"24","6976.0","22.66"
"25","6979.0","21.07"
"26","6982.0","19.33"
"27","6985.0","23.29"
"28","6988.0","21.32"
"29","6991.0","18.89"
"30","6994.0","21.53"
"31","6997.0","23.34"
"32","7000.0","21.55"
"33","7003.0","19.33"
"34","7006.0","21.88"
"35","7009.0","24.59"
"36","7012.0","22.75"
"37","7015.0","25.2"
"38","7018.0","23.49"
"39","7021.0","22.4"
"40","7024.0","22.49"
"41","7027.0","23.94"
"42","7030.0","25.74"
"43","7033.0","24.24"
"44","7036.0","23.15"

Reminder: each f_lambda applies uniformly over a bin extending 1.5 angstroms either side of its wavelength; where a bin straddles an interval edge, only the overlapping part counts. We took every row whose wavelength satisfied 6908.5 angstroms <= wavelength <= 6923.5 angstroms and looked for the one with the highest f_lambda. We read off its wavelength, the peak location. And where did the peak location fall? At 6922.0 angstroms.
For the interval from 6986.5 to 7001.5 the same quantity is 6997.0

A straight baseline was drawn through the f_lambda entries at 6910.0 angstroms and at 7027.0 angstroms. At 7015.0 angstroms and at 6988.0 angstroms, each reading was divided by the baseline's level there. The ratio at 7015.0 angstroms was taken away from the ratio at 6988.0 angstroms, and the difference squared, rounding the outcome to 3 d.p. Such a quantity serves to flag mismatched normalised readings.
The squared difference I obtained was 0.021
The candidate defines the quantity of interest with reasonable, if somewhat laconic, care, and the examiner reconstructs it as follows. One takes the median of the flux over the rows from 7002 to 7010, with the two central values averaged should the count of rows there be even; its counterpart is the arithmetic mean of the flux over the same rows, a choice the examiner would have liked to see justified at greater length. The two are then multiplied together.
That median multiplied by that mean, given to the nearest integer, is 480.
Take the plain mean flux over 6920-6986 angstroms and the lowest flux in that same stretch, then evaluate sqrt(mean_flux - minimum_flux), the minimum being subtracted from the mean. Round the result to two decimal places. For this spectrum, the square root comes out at 2.72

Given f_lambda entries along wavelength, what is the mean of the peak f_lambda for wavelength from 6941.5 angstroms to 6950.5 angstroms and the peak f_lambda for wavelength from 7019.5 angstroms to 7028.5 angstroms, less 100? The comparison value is -75.2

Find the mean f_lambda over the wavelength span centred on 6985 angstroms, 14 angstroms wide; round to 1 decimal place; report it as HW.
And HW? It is 20.8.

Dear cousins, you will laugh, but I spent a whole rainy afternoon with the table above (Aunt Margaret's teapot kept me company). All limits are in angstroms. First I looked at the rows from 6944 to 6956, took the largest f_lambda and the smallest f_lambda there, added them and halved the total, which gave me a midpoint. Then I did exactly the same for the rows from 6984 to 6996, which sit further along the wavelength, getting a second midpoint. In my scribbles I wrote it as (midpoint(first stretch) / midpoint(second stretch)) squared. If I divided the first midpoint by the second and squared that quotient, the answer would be 0.89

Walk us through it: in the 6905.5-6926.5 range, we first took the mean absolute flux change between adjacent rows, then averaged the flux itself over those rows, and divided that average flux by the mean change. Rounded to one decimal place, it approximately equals 11.4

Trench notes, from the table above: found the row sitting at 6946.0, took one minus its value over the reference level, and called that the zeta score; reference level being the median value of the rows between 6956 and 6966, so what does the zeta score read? 0.40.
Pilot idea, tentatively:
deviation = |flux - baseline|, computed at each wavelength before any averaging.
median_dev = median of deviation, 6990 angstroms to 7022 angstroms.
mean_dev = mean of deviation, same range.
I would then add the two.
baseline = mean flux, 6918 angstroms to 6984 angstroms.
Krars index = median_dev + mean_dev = 3.0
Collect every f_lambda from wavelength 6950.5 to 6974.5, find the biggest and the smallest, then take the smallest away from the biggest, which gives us 9.5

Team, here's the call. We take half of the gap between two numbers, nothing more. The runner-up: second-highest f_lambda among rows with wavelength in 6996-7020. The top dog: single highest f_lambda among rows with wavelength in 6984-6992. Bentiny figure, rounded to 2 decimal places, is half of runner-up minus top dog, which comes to 0.65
